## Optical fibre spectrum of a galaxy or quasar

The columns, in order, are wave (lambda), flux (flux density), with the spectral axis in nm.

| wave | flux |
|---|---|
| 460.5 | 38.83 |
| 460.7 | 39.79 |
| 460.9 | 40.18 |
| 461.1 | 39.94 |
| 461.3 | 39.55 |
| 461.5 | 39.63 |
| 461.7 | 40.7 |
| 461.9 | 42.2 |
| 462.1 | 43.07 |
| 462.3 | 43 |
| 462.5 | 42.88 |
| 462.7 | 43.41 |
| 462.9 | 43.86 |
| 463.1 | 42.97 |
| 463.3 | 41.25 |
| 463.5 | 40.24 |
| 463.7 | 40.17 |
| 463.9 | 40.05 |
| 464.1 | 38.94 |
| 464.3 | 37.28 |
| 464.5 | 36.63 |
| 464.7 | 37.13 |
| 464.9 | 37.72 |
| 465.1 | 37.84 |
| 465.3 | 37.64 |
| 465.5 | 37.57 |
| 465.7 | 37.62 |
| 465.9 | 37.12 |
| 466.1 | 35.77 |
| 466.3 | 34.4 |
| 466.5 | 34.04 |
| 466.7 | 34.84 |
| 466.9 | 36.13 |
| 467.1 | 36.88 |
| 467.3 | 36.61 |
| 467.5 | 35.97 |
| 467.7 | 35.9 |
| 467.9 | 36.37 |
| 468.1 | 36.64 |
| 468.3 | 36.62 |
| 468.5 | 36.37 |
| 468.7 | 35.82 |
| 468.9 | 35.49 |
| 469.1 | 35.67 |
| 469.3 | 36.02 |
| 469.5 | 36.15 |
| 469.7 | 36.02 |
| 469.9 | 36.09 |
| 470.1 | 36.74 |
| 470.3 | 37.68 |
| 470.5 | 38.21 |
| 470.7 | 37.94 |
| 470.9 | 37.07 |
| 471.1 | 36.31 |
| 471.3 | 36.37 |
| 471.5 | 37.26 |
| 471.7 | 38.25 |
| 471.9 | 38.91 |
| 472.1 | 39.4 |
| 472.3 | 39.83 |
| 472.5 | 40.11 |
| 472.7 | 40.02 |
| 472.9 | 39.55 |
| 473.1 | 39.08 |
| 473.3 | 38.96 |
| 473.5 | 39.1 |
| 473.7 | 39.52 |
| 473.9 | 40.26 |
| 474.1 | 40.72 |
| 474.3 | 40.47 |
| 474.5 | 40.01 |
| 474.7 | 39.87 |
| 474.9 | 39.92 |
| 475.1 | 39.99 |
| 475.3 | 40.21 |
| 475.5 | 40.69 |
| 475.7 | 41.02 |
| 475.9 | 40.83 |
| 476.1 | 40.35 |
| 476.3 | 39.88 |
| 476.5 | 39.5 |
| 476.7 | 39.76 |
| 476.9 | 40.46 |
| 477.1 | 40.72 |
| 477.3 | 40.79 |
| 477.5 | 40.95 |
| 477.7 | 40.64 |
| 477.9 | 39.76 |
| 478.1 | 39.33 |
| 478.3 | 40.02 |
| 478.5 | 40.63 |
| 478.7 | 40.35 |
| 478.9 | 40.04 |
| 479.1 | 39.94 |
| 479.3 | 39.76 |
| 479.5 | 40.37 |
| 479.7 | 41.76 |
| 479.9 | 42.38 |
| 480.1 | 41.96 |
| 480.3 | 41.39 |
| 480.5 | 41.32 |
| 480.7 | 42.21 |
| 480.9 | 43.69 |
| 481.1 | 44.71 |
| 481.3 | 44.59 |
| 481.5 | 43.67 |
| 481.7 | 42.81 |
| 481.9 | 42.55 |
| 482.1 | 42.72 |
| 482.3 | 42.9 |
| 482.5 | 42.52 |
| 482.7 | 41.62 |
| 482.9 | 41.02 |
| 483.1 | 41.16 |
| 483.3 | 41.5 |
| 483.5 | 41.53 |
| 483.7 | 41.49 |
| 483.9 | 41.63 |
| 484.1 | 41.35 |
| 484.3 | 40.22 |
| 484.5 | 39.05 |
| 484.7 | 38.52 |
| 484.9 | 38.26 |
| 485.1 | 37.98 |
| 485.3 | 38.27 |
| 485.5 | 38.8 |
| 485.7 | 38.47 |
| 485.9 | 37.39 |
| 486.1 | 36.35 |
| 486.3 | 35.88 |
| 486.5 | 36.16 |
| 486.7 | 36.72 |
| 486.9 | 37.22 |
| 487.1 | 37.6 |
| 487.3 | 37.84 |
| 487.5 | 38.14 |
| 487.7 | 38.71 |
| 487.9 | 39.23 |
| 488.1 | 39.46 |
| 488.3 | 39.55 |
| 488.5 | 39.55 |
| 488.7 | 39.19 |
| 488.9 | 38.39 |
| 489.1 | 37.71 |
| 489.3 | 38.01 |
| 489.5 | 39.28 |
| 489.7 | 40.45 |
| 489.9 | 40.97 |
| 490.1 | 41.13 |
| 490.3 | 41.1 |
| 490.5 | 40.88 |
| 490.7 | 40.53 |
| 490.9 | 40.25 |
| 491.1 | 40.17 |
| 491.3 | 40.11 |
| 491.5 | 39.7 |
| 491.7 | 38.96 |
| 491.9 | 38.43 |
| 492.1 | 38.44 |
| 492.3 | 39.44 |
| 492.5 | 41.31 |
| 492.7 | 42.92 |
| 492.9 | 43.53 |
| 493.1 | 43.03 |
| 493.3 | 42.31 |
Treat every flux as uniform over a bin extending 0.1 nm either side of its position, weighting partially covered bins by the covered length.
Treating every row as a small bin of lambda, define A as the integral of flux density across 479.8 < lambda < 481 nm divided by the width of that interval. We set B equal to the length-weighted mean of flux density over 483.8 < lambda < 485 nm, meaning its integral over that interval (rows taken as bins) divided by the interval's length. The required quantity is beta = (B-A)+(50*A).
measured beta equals 2106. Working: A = 42.2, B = 39.8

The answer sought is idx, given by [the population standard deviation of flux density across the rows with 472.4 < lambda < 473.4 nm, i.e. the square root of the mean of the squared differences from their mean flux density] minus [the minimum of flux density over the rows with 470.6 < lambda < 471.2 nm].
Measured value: -35.8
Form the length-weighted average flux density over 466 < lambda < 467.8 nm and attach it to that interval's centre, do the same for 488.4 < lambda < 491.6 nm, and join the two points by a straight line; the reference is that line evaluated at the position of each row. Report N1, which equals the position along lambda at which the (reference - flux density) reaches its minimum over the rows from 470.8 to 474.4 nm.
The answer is 474.1 nm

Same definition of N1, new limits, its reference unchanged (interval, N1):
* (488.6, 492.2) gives 490.1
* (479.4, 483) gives 481.1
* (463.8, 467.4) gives 463.9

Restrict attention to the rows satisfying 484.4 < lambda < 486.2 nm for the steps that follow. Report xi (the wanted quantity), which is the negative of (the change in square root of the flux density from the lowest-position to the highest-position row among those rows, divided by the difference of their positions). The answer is 0.14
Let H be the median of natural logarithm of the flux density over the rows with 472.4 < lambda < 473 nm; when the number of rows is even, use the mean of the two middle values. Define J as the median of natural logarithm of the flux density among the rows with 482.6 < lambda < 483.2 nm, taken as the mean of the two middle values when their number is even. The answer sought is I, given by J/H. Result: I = 1.01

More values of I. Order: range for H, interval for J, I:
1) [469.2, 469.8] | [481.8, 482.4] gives 1.05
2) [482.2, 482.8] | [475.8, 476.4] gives 0.99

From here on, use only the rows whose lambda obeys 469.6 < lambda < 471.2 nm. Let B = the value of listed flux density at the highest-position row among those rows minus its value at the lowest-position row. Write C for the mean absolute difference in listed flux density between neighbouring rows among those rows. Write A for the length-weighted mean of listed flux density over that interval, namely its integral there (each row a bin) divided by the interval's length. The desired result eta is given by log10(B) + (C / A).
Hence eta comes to -0.52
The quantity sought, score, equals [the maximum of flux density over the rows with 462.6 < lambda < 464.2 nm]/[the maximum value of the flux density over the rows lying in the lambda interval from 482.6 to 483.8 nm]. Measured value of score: 1.05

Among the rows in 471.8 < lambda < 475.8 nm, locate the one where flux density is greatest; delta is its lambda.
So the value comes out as 475.7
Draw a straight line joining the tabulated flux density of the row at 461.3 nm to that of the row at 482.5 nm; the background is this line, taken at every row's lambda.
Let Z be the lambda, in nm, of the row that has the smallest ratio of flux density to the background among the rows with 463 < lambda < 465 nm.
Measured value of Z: 464.5 nm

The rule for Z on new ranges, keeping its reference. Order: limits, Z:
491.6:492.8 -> 492.1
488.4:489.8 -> 489.1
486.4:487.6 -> 486.5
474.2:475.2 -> 474.7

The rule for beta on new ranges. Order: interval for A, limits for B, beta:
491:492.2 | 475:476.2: 1966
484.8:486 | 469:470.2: 1908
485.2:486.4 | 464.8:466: 1876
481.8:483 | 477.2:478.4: 2109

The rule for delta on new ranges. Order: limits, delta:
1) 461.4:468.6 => 462.9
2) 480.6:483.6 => 481.1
